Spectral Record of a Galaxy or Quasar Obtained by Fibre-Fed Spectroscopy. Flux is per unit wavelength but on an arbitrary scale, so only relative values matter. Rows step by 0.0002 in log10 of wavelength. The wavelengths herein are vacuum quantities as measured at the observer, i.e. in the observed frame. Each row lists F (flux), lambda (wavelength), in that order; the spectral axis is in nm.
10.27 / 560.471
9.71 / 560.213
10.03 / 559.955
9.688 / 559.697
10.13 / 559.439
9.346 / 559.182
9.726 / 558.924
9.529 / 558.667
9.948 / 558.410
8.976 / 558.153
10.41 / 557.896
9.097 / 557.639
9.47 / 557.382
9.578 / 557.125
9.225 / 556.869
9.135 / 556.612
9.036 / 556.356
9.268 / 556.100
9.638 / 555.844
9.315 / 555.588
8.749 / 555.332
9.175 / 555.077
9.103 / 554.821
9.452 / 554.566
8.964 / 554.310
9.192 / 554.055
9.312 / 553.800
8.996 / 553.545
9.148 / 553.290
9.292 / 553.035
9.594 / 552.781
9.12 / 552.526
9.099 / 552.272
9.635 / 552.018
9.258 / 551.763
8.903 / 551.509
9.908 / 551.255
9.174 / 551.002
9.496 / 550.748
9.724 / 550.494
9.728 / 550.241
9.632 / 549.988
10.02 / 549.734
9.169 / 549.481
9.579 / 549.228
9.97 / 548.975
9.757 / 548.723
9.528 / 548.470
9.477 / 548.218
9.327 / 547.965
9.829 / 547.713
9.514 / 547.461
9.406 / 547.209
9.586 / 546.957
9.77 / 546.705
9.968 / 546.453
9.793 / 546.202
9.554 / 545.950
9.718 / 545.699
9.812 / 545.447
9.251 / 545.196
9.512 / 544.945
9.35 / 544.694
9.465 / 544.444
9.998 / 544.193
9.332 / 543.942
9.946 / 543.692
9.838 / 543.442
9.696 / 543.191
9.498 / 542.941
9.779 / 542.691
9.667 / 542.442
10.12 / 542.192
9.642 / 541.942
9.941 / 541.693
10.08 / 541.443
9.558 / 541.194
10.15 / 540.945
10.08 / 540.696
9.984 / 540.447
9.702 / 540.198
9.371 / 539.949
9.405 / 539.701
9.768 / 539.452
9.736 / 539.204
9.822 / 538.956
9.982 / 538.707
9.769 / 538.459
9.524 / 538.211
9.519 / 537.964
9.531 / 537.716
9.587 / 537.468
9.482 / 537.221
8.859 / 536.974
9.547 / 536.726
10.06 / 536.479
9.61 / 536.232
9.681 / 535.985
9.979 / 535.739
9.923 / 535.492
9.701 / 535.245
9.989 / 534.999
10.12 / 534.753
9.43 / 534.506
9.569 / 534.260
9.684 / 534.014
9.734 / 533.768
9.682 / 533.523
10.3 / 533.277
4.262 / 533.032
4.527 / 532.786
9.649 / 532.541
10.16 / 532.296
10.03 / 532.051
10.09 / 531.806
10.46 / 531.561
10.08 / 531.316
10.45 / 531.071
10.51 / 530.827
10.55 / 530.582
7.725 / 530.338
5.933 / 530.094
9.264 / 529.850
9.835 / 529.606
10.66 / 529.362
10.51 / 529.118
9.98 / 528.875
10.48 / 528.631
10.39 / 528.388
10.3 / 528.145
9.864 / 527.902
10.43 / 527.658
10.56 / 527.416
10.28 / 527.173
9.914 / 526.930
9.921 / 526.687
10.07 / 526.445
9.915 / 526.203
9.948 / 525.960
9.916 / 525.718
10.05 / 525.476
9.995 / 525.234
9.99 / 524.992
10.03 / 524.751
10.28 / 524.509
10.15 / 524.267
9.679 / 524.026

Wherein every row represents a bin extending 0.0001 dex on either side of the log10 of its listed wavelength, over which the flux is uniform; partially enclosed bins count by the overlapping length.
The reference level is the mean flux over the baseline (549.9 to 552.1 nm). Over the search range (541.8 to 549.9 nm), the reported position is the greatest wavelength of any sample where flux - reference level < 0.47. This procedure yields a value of 549.481 nm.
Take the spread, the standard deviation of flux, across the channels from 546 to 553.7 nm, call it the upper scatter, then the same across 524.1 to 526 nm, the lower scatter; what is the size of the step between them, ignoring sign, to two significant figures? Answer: 0.19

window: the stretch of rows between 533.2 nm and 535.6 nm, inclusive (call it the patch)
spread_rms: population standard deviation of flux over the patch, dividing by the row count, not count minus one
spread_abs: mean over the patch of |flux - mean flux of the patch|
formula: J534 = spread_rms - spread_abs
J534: 0.04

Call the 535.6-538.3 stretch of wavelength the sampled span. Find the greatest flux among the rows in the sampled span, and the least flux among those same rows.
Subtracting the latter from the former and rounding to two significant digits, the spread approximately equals 1.2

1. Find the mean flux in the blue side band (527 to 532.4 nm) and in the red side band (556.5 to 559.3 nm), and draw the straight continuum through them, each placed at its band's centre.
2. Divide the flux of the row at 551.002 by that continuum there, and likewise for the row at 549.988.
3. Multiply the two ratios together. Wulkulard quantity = 0.96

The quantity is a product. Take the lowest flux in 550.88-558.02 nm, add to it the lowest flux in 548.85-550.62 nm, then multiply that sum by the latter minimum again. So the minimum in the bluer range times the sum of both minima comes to 164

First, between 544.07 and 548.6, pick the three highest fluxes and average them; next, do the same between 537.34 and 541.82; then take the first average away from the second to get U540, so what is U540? 0.17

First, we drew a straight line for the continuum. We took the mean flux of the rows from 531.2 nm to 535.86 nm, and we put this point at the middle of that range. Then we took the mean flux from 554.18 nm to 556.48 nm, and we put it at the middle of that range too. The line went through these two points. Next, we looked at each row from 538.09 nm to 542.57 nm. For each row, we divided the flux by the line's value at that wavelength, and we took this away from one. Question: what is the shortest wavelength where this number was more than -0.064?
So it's 538.211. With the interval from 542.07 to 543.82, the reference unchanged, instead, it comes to 542.442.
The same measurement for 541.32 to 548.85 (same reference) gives 541.942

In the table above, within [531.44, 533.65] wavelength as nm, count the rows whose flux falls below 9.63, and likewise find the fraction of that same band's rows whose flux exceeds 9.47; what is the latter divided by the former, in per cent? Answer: 39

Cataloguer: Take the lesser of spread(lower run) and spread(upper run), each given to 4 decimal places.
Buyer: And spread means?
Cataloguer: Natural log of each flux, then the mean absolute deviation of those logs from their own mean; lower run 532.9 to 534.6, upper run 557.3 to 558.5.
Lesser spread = 0.0495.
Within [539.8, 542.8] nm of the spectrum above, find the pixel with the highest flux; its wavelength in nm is 540.945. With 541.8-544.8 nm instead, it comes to 542.192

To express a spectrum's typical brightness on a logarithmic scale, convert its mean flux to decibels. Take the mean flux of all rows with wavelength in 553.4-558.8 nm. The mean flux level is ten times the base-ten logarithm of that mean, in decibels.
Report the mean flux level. 9.7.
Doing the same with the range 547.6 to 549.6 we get 9.8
